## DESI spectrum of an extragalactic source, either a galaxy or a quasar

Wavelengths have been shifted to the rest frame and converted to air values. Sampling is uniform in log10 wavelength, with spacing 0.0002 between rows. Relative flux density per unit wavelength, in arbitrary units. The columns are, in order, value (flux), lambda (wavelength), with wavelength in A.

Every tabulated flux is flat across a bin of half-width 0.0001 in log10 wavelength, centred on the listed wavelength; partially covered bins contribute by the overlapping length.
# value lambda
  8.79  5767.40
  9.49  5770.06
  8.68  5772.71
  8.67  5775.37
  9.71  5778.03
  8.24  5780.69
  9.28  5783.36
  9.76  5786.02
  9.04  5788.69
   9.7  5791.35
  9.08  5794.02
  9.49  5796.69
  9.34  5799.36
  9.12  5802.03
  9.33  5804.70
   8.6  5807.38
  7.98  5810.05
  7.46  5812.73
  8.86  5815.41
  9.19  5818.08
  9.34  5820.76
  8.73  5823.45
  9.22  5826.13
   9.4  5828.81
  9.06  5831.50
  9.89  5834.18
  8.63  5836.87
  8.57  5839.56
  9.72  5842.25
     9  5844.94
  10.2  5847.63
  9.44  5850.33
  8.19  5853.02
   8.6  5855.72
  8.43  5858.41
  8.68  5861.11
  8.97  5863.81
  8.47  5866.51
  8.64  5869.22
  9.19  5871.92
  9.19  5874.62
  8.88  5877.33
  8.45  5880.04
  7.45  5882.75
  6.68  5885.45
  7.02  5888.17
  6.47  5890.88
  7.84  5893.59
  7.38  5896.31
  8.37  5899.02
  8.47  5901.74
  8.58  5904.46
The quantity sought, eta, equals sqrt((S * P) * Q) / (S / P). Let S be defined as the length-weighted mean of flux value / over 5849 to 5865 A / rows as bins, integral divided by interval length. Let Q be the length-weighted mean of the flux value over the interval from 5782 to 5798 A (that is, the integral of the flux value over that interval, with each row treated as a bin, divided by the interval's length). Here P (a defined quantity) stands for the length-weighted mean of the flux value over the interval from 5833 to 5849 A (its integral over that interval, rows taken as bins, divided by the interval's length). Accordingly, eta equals 30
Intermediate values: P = 9.33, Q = 9.4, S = 8.72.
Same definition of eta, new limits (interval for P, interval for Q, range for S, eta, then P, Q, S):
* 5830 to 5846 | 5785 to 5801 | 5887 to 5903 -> 31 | 9.15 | 9.4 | 7.60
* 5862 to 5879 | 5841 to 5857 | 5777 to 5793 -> 26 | 8.87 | 9.2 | 9.27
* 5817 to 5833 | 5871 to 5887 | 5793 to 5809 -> 26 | 9.16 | 8.3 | 9.14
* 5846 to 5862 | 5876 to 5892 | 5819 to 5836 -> 24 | 8.93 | 7.5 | 9.25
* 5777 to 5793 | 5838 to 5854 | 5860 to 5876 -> 29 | 9.27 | 9.2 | 8.86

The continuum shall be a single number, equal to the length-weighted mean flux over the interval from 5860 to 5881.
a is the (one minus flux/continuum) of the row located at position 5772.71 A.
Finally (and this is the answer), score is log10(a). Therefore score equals -1.82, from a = 0.015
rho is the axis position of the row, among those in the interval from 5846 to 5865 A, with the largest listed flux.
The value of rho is 5847.63 A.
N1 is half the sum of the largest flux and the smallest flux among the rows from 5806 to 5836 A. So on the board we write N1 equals 8.7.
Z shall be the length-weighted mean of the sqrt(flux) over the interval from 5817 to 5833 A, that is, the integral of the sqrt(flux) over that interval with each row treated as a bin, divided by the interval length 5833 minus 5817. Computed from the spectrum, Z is 3.03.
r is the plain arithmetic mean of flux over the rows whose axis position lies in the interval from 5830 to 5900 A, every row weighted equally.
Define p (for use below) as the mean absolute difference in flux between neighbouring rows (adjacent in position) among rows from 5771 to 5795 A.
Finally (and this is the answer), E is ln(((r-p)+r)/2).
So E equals 2.10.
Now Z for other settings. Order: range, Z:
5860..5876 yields 2.98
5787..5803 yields 3.05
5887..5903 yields 2.75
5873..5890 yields 2.81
